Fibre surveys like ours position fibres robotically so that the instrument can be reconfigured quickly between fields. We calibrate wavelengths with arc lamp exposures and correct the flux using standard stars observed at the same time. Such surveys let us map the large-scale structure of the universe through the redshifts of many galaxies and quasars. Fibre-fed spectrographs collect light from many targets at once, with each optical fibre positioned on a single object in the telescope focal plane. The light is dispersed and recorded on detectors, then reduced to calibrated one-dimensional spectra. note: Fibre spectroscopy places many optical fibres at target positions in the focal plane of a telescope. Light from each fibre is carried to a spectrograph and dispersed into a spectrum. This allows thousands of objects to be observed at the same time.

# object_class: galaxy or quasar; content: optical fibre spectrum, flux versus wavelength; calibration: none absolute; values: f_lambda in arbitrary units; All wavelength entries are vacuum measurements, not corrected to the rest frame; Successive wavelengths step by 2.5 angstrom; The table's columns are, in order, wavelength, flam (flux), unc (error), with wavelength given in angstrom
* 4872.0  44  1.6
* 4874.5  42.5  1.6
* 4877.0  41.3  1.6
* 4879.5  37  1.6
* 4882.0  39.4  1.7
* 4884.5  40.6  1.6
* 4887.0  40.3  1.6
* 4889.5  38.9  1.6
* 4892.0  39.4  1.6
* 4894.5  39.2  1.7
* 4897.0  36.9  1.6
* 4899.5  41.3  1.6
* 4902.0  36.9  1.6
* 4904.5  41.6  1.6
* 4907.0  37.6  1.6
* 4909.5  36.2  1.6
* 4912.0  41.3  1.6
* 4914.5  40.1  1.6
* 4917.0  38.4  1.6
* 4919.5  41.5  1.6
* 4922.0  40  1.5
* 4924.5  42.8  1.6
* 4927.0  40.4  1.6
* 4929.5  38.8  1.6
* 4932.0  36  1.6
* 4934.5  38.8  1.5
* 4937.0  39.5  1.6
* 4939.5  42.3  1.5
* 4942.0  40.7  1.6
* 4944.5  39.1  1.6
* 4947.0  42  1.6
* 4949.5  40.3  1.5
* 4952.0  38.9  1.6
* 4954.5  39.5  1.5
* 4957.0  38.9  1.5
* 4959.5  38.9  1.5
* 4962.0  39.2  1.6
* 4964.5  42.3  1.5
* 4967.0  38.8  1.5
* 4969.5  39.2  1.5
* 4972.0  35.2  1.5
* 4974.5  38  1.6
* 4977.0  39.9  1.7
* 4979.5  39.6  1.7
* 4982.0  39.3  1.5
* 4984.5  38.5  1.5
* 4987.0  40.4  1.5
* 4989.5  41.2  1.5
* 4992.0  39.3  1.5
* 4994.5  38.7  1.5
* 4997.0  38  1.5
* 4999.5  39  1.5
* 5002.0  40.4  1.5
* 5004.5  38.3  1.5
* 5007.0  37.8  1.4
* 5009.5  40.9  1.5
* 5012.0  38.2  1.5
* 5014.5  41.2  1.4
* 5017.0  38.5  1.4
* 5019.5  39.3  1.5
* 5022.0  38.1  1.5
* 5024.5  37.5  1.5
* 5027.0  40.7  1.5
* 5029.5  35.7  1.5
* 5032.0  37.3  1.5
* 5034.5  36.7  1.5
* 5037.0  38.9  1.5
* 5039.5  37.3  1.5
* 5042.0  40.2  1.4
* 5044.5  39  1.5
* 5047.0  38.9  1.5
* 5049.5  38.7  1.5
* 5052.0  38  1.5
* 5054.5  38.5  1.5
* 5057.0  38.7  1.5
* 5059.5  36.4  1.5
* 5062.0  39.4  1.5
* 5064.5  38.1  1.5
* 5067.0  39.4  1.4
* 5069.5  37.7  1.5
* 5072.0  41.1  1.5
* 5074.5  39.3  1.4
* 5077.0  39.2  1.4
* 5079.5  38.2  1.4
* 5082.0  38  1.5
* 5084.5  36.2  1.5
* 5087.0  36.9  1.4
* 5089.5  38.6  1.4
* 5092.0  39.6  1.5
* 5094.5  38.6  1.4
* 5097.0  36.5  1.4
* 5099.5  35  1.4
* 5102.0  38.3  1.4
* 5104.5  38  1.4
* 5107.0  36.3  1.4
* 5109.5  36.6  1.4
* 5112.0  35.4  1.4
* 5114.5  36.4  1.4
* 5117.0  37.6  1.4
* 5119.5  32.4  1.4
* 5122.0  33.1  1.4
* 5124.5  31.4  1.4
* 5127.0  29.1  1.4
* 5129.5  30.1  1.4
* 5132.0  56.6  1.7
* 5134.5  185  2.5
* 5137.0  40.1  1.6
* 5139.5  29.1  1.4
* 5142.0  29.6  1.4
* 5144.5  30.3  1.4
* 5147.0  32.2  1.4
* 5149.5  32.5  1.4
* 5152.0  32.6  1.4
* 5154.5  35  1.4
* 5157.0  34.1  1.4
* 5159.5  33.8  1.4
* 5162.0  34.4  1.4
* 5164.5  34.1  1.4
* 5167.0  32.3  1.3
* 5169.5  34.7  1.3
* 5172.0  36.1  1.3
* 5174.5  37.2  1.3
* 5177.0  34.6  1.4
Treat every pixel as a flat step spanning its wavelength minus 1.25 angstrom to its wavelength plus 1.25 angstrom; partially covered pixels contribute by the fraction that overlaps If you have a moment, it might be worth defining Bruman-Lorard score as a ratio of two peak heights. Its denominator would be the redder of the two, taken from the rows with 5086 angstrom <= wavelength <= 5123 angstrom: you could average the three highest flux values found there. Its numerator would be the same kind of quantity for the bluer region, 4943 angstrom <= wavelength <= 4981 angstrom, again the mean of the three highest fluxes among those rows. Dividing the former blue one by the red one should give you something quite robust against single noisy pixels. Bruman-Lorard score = 1.07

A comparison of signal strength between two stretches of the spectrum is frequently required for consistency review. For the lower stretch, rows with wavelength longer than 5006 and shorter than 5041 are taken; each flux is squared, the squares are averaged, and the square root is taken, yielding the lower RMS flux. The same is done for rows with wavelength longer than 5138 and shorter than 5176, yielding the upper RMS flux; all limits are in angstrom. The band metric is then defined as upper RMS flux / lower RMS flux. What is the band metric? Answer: 0.86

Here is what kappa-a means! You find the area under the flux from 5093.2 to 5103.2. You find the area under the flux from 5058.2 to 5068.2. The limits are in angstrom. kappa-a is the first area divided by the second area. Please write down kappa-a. 0.97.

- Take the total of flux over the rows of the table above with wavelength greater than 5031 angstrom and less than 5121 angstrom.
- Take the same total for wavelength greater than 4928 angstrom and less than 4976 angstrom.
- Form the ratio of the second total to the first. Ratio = 0.55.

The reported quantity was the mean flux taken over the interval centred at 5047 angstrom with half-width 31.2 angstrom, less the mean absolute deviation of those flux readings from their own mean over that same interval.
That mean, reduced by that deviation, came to 37.5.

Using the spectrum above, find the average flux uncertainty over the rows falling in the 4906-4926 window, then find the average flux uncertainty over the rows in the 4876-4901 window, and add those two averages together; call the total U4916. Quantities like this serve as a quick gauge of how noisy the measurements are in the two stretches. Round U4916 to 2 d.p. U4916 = 3.21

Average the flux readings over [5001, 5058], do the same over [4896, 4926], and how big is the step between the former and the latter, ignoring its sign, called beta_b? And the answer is 0.9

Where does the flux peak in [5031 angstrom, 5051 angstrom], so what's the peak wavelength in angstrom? 5042.0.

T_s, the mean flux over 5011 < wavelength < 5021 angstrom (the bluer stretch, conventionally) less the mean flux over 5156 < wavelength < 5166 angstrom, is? 5.2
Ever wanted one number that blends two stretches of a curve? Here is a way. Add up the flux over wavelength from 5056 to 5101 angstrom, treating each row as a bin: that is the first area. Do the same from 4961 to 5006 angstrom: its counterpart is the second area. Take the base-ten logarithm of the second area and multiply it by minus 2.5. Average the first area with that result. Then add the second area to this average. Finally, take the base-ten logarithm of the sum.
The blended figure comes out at 3.42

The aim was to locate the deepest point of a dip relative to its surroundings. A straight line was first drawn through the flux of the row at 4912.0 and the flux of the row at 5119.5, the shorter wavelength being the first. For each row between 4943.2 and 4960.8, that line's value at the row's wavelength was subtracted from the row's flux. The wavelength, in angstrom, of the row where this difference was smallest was 4944.5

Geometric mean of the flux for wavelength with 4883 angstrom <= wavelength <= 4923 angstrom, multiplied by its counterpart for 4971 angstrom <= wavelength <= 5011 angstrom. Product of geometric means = 1535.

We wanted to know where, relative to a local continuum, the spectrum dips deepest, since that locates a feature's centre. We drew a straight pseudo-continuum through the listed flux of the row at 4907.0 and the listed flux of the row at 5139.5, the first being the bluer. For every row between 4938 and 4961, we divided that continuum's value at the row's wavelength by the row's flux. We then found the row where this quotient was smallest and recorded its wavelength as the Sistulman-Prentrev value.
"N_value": 4947.0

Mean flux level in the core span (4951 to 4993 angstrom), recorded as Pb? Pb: 39.2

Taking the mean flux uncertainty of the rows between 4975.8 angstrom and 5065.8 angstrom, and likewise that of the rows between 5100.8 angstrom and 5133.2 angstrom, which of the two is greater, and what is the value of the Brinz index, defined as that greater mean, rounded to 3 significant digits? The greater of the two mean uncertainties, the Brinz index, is 1.50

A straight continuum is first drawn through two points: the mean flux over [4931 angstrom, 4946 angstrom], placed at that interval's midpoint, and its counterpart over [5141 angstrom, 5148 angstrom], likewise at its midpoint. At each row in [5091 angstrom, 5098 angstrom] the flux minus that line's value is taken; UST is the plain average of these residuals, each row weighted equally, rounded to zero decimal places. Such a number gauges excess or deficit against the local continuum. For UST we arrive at 5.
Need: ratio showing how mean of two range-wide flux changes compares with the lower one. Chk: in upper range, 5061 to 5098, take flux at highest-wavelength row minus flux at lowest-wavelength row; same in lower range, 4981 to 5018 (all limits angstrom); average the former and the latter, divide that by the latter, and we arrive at 2.3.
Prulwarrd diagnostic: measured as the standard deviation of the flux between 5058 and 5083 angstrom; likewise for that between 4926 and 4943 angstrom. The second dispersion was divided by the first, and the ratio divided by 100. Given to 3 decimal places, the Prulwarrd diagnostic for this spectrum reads 0.015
